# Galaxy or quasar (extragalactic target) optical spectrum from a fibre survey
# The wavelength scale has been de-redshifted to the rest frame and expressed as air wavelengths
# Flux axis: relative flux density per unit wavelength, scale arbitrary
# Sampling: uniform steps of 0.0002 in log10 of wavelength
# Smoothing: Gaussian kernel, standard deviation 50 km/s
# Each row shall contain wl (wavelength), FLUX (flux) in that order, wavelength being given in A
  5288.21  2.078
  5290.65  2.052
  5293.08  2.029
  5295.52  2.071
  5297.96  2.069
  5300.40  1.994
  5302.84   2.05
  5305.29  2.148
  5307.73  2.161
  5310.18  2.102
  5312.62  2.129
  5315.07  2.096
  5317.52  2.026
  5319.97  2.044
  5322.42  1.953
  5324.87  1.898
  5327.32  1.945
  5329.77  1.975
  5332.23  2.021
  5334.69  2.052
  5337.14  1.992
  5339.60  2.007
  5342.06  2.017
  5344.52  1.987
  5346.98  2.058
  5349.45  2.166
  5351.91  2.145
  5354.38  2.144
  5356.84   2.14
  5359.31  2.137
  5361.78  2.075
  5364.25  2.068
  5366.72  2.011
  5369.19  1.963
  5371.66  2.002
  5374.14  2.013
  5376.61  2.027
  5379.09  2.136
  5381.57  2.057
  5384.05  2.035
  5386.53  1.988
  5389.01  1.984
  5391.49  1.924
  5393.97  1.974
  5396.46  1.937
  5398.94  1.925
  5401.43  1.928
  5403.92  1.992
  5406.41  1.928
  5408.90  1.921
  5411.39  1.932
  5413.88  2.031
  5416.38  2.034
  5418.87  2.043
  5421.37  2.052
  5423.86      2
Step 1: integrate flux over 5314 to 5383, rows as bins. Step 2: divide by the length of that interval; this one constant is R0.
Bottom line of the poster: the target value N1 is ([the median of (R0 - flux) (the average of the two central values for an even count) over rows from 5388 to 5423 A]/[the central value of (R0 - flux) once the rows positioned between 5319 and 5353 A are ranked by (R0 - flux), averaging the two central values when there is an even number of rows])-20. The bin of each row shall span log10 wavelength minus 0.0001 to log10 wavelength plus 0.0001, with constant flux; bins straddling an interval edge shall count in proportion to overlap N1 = -17.1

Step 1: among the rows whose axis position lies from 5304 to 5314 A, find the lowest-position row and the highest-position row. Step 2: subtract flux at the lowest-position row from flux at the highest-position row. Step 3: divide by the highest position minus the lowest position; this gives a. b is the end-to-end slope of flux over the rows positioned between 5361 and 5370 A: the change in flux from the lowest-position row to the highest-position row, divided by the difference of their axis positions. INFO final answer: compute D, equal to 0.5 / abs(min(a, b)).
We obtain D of 33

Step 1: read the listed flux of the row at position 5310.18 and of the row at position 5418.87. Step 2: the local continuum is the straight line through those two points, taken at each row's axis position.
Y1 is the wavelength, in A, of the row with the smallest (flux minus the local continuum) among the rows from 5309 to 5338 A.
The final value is 5324.87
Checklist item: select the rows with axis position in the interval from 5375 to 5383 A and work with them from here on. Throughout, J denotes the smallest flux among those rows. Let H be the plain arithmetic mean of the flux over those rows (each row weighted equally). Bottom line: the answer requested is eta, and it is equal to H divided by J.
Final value 1.02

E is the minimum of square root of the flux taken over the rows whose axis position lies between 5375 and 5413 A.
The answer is 1.39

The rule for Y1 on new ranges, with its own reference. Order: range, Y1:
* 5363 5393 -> 5391.49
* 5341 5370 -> 5369.19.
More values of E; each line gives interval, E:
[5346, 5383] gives 1.40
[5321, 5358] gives 1.38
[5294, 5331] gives 1.38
